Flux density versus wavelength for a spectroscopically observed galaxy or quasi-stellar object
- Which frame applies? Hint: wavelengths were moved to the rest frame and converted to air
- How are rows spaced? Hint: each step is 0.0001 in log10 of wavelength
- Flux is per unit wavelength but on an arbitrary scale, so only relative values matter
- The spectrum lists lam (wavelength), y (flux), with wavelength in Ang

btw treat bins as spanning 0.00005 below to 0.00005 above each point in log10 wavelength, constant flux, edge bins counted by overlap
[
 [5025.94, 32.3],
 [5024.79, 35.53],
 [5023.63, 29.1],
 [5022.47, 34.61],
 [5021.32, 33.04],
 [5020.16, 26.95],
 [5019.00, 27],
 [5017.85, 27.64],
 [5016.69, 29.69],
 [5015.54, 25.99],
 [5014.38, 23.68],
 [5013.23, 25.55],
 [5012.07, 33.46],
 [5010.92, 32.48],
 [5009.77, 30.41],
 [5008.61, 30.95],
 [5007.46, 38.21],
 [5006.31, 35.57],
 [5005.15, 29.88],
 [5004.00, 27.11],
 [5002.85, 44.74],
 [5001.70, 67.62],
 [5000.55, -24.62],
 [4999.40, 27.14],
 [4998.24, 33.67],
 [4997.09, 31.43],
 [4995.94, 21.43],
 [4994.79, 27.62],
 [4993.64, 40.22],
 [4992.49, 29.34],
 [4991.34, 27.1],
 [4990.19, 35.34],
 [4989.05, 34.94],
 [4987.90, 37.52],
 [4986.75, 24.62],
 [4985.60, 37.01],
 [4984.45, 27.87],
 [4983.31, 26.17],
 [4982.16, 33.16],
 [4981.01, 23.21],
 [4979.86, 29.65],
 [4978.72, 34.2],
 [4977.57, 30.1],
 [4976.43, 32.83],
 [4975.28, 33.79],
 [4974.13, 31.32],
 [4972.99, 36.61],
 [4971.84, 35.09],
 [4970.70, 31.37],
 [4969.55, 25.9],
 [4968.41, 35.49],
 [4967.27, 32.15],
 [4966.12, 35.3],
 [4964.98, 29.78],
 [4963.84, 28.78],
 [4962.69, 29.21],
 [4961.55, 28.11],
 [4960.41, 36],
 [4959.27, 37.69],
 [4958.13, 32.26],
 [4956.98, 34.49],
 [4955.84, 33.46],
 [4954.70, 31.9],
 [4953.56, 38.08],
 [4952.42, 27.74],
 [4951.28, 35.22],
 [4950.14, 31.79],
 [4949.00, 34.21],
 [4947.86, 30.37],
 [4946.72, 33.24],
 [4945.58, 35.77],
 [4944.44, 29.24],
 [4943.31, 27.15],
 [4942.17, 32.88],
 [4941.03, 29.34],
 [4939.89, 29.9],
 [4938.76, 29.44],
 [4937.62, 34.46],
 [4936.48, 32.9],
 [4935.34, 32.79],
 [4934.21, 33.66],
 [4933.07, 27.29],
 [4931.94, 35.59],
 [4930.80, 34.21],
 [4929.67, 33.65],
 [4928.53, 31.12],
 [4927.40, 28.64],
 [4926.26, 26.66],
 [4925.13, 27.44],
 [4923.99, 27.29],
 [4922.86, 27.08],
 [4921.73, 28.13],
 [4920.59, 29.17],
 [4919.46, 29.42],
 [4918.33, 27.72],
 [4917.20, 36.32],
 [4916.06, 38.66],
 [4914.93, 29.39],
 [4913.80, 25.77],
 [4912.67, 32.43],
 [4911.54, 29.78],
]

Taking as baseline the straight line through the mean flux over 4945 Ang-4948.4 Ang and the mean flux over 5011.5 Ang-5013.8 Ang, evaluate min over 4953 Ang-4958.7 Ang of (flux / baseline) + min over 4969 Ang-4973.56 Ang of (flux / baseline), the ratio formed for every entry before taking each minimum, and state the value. 1.79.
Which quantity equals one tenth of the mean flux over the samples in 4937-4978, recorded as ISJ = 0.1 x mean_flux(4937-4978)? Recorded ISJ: 3.22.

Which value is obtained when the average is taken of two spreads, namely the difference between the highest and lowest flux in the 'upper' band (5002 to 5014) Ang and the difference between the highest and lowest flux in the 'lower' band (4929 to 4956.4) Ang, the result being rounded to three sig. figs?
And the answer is 15.1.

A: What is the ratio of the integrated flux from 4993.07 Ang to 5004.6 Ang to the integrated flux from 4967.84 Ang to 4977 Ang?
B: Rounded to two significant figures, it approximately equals 1.1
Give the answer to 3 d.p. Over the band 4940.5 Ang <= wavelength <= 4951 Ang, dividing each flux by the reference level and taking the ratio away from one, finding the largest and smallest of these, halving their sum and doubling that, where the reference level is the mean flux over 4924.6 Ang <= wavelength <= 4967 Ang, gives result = 0.027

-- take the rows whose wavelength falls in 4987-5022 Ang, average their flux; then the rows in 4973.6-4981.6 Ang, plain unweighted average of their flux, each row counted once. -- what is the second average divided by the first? 1.01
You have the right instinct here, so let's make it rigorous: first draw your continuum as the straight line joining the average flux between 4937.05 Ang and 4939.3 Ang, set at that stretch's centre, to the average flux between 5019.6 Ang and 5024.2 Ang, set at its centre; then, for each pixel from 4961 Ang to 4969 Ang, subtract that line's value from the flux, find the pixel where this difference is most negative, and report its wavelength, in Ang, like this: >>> 4961.55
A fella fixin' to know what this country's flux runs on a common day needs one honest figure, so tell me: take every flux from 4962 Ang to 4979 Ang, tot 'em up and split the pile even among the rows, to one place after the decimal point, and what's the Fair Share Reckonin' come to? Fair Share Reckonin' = 32.1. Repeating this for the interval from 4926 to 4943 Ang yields 31.5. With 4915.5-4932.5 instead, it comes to 30.7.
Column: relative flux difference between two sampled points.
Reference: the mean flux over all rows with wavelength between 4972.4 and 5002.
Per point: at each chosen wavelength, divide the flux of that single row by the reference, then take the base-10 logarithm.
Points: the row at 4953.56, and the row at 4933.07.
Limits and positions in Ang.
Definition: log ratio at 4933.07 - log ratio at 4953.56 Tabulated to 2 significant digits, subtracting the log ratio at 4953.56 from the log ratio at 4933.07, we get -0.14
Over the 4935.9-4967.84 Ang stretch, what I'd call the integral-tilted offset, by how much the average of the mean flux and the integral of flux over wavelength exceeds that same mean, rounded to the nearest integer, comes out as 498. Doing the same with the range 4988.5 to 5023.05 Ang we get 508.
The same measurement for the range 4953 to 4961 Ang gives 122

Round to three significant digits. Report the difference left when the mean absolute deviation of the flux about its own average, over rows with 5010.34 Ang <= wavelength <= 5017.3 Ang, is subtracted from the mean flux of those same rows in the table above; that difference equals 25.1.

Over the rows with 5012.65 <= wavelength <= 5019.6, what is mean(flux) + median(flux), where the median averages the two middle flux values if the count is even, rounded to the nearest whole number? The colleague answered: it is 53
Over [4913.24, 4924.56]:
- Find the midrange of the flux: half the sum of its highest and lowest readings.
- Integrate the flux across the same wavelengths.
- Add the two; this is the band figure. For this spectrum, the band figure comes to 371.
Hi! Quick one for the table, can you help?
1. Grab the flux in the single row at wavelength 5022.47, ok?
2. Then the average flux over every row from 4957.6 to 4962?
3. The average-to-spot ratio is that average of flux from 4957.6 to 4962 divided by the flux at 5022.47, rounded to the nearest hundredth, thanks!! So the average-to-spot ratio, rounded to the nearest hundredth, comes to 0.97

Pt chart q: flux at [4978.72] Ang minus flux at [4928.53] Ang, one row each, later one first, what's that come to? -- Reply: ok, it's 3.1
